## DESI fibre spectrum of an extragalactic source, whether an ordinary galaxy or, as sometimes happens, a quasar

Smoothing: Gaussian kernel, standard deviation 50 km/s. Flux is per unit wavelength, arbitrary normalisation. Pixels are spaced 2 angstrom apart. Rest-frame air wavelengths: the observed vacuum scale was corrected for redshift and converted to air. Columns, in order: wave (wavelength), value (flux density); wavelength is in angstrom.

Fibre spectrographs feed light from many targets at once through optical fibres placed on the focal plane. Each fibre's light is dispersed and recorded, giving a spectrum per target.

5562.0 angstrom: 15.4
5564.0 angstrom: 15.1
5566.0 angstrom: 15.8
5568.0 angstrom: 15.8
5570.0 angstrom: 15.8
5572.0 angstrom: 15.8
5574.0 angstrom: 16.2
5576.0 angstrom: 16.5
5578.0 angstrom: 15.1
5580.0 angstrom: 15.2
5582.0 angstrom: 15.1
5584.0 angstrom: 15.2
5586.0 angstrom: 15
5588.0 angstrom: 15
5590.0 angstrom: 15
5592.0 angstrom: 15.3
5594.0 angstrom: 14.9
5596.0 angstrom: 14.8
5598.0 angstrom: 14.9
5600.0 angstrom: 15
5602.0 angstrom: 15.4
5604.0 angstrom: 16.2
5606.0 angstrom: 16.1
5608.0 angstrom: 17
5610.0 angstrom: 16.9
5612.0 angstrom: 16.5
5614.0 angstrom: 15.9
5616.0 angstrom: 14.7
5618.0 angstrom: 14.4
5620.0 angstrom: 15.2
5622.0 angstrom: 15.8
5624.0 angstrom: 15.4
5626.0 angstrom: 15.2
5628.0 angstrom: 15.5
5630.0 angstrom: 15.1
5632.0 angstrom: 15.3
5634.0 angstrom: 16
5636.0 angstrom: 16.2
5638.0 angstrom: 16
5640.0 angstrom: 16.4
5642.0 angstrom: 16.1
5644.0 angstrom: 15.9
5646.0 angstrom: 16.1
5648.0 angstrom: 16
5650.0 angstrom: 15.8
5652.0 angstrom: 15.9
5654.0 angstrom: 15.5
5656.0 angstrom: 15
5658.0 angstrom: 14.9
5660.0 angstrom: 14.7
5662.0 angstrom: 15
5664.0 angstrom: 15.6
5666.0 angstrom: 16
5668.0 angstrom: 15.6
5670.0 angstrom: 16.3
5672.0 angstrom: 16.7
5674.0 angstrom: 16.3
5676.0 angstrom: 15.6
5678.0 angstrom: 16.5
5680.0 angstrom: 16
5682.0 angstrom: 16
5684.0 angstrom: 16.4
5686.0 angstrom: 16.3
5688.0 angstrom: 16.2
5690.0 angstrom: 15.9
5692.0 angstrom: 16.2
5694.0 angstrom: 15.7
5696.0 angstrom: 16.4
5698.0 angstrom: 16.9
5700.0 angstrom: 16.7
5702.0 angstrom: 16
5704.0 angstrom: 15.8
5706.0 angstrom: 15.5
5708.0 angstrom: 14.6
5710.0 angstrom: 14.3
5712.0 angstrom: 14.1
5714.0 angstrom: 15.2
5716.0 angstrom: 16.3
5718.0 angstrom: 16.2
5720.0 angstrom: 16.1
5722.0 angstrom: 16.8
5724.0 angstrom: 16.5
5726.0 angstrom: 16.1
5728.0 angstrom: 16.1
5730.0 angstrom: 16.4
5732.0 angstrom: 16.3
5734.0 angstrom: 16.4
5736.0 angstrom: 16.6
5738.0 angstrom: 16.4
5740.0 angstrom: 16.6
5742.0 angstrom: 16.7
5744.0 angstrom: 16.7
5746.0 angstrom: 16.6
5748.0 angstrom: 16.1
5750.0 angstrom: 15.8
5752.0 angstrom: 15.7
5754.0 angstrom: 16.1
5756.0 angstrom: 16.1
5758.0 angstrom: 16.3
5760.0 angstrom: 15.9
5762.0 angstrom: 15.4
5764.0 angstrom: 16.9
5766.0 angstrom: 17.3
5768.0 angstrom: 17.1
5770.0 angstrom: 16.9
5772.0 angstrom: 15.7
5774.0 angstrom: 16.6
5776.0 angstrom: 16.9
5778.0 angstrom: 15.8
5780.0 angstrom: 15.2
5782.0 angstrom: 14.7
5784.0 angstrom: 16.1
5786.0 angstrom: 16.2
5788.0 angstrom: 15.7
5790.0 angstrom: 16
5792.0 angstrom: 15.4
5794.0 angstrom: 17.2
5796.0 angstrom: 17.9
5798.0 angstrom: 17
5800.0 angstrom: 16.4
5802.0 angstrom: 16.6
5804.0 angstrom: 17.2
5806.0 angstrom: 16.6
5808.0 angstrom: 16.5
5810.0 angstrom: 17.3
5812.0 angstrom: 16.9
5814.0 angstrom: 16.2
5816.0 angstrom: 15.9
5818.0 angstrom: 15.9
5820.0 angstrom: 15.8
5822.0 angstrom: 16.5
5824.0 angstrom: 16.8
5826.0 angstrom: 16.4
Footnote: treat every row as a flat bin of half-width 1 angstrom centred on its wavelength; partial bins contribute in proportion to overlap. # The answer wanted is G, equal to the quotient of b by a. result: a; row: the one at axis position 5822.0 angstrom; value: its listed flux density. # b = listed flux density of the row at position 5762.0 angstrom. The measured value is 0.93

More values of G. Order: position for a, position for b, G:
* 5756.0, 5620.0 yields 0.94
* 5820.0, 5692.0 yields 1.03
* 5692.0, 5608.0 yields 1.05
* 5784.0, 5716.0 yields 1.01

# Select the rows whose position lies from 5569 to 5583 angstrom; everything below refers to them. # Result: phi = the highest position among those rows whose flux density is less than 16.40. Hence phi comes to 5582.0 angstrom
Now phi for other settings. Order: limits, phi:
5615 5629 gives 5628.0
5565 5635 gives 5634.0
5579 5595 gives 5594.0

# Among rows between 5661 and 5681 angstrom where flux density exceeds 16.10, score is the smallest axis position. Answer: 5670.0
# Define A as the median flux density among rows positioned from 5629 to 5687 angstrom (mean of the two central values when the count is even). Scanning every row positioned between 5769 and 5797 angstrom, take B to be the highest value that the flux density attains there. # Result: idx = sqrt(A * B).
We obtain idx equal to 16.9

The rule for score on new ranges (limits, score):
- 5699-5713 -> 5700.0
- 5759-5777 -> 5764.0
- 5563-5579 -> 5574.0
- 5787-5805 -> 5794.0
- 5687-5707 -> 5688.0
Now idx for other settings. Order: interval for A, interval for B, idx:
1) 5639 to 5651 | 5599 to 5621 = 16.5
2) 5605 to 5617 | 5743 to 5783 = 16.8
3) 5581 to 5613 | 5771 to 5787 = 16.0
